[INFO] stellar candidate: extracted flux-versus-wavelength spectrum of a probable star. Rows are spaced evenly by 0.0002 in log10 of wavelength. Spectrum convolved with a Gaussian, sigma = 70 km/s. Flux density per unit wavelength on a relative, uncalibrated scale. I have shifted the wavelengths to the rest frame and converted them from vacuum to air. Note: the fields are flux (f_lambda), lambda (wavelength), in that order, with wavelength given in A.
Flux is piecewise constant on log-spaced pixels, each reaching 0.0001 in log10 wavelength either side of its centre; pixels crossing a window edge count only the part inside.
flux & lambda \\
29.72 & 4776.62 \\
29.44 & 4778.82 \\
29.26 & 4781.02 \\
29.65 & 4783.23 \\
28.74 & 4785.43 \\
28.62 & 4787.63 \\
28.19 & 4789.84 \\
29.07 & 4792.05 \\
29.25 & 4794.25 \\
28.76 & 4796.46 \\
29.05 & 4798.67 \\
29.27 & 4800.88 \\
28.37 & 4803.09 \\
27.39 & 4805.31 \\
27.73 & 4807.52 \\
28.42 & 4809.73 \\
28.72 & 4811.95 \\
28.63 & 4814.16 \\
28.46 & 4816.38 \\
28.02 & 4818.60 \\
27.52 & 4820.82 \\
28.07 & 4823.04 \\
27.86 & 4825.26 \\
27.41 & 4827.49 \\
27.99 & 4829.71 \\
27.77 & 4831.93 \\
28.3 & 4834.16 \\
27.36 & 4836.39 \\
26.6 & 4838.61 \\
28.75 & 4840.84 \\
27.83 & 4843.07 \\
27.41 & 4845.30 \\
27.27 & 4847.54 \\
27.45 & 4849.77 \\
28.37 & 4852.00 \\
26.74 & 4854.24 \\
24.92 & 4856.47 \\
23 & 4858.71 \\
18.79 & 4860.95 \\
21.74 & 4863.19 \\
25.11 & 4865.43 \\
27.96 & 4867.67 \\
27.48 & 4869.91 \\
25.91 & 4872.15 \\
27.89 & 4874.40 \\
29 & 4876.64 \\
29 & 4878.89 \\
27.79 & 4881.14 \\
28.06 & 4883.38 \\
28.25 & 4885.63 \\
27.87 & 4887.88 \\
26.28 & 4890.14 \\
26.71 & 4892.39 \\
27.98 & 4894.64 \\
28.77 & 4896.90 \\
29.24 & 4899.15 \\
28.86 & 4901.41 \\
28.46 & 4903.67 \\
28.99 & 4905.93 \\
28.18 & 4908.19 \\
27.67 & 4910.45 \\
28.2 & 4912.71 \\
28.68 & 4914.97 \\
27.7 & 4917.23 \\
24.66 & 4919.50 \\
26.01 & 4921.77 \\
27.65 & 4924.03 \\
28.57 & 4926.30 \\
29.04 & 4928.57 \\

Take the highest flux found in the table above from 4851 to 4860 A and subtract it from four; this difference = -24.4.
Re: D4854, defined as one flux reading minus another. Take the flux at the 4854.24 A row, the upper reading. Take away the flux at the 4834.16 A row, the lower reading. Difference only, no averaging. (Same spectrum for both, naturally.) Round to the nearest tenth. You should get -1.6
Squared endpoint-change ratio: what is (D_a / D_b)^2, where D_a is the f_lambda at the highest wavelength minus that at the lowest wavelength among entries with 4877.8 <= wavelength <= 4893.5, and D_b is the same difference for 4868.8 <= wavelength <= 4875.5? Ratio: 31.2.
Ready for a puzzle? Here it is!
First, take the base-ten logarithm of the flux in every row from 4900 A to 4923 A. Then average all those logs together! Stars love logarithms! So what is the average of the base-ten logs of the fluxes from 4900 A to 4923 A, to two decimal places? 1.44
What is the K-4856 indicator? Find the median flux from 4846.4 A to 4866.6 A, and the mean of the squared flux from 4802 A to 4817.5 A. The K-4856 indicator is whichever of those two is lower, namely 25.1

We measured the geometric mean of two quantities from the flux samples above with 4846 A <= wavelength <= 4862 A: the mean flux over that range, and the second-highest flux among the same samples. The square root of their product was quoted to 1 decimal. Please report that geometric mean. 26.3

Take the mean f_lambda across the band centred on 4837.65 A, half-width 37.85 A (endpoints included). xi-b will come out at 27.1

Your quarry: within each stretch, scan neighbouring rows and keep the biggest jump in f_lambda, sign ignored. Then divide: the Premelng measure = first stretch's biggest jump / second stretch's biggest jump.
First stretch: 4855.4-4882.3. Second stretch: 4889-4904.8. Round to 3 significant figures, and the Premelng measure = 3.31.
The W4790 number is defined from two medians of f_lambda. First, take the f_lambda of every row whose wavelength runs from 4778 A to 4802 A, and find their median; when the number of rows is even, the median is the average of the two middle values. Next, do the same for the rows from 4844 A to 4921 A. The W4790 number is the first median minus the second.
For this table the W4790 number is 1.2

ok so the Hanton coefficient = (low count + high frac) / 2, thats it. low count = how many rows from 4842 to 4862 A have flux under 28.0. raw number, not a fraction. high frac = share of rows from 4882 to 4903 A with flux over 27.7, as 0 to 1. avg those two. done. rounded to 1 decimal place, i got 4.4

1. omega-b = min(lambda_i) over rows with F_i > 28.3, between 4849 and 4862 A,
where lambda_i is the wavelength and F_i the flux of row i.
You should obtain 4852.00 A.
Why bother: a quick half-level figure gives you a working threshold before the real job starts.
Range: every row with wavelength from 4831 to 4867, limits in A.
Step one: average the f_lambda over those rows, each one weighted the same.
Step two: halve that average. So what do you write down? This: 13.0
